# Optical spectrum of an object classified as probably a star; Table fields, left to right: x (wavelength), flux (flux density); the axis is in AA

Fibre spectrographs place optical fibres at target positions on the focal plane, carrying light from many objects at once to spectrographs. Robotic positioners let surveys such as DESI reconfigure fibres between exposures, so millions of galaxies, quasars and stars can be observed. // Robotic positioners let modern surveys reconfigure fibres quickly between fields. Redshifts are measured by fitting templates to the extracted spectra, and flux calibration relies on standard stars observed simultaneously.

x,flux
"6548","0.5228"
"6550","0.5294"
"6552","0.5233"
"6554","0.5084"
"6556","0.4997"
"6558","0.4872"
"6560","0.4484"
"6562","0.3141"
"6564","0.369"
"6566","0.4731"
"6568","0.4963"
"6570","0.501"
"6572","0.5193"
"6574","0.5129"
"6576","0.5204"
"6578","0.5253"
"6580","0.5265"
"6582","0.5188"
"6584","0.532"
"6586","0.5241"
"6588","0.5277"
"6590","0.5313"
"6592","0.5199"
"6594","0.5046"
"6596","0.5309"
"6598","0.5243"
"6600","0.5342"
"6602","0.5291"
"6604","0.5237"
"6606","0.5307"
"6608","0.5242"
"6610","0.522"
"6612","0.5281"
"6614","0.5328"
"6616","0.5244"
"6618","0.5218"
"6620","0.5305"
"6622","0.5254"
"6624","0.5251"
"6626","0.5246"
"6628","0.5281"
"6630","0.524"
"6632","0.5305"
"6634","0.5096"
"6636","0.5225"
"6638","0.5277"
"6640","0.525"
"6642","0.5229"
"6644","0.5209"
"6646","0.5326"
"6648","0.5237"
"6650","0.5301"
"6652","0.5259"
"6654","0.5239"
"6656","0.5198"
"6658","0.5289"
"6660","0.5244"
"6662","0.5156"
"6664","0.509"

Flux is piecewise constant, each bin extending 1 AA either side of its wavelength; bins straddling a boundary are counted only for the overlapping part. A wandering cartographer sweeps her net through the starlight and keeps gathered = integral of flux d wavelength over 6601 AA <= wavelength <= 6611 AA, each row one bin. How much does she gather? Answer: 5.3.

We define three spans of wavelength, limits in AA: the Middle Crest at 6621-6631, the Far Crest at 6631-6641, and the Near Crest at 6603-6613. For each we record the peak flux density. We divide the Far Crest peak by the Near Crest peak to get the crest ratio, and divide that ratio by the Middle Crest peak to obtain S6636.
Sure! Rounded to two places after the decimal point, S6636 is 1.89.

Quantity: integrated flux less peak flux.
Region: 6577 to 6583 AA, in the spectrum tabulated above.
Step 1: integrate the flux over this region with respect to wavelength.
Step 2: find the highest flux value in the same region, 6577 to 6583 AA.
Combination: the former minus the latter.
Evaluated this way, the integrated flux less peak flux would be 2.6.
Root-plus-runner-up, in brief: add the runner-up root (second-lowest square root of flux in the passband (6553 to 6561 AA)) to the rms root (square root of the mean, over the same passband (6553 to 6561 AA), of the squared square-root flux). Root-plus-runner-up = 1.395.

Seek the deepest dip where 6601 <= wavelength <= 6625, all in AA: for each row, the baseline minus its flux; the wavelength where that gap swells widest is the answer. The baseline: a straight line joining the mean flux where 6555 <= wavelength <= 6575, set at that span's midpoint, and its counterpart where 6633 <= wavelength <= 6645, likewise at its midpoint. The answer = 6624 AA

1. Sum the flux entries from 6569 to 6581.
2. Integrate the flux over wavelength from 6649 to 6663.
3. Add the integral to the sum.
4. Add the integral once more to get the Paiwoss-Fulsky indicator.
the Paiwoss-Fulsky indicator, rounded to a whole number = 18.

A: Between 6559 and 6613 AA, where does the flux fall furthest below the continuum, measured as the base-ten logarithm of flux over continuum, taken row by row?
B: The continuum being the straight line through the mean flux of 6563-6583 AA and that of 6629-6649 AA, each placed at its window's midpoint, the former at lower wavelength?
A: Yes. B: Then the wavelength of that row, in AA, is 6562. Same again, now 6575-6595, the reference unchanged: 6594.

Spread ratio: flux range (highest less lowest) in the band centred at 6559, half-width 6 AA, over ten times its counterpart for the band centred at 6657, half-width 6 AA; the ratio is 1.5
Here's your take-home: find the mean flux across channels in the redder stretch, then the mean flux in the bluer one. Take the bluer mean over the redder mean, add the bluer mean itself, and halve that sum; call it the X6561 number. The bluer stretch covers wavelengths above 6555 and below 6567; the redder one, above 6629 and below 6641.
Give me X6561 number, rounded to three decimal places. 0.629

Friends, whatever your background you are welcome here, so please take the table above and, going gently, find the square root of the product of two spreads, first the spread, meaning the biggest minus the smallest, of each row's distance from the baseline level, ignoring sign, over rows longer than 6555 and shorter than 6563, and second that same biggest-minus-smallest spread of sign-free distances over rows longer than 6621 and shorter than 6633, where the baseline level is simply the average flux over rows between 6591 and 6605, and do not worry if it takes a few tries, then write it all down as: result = 0.035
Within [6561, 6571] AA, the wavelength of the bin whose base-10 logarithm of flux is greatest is 6570 AA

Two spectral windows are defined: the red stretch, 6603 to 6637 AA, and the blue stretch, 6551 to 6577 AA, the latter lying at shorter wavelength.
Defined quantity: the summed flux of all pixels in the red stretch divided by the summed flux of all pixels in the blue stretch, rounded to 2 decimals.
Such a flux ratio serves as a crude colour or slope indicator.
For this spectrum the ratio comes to 1.45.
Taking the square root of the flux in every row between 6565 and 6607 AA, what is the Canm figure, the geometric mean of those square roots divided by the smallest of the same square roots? 1.05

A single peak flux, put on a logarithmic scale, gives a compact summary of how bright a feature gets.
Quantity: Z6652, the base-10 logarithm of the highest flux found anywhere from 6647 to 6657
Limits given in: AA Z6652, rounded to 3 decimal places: -0.276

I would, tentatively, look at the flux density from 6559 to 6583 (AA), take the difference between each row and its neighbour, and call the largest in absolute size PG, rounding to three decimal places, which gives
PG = 0.134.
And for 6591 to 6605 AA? 0.026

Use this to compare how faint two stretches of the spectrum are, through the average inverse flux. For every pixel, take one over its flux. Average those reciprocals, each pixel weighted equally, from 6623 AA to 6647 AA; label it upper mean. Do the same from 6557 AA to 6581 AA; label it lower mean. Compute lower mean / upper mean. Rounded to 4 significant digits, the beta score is 1.132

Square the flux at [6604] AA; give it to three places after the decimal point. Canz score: 0.274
